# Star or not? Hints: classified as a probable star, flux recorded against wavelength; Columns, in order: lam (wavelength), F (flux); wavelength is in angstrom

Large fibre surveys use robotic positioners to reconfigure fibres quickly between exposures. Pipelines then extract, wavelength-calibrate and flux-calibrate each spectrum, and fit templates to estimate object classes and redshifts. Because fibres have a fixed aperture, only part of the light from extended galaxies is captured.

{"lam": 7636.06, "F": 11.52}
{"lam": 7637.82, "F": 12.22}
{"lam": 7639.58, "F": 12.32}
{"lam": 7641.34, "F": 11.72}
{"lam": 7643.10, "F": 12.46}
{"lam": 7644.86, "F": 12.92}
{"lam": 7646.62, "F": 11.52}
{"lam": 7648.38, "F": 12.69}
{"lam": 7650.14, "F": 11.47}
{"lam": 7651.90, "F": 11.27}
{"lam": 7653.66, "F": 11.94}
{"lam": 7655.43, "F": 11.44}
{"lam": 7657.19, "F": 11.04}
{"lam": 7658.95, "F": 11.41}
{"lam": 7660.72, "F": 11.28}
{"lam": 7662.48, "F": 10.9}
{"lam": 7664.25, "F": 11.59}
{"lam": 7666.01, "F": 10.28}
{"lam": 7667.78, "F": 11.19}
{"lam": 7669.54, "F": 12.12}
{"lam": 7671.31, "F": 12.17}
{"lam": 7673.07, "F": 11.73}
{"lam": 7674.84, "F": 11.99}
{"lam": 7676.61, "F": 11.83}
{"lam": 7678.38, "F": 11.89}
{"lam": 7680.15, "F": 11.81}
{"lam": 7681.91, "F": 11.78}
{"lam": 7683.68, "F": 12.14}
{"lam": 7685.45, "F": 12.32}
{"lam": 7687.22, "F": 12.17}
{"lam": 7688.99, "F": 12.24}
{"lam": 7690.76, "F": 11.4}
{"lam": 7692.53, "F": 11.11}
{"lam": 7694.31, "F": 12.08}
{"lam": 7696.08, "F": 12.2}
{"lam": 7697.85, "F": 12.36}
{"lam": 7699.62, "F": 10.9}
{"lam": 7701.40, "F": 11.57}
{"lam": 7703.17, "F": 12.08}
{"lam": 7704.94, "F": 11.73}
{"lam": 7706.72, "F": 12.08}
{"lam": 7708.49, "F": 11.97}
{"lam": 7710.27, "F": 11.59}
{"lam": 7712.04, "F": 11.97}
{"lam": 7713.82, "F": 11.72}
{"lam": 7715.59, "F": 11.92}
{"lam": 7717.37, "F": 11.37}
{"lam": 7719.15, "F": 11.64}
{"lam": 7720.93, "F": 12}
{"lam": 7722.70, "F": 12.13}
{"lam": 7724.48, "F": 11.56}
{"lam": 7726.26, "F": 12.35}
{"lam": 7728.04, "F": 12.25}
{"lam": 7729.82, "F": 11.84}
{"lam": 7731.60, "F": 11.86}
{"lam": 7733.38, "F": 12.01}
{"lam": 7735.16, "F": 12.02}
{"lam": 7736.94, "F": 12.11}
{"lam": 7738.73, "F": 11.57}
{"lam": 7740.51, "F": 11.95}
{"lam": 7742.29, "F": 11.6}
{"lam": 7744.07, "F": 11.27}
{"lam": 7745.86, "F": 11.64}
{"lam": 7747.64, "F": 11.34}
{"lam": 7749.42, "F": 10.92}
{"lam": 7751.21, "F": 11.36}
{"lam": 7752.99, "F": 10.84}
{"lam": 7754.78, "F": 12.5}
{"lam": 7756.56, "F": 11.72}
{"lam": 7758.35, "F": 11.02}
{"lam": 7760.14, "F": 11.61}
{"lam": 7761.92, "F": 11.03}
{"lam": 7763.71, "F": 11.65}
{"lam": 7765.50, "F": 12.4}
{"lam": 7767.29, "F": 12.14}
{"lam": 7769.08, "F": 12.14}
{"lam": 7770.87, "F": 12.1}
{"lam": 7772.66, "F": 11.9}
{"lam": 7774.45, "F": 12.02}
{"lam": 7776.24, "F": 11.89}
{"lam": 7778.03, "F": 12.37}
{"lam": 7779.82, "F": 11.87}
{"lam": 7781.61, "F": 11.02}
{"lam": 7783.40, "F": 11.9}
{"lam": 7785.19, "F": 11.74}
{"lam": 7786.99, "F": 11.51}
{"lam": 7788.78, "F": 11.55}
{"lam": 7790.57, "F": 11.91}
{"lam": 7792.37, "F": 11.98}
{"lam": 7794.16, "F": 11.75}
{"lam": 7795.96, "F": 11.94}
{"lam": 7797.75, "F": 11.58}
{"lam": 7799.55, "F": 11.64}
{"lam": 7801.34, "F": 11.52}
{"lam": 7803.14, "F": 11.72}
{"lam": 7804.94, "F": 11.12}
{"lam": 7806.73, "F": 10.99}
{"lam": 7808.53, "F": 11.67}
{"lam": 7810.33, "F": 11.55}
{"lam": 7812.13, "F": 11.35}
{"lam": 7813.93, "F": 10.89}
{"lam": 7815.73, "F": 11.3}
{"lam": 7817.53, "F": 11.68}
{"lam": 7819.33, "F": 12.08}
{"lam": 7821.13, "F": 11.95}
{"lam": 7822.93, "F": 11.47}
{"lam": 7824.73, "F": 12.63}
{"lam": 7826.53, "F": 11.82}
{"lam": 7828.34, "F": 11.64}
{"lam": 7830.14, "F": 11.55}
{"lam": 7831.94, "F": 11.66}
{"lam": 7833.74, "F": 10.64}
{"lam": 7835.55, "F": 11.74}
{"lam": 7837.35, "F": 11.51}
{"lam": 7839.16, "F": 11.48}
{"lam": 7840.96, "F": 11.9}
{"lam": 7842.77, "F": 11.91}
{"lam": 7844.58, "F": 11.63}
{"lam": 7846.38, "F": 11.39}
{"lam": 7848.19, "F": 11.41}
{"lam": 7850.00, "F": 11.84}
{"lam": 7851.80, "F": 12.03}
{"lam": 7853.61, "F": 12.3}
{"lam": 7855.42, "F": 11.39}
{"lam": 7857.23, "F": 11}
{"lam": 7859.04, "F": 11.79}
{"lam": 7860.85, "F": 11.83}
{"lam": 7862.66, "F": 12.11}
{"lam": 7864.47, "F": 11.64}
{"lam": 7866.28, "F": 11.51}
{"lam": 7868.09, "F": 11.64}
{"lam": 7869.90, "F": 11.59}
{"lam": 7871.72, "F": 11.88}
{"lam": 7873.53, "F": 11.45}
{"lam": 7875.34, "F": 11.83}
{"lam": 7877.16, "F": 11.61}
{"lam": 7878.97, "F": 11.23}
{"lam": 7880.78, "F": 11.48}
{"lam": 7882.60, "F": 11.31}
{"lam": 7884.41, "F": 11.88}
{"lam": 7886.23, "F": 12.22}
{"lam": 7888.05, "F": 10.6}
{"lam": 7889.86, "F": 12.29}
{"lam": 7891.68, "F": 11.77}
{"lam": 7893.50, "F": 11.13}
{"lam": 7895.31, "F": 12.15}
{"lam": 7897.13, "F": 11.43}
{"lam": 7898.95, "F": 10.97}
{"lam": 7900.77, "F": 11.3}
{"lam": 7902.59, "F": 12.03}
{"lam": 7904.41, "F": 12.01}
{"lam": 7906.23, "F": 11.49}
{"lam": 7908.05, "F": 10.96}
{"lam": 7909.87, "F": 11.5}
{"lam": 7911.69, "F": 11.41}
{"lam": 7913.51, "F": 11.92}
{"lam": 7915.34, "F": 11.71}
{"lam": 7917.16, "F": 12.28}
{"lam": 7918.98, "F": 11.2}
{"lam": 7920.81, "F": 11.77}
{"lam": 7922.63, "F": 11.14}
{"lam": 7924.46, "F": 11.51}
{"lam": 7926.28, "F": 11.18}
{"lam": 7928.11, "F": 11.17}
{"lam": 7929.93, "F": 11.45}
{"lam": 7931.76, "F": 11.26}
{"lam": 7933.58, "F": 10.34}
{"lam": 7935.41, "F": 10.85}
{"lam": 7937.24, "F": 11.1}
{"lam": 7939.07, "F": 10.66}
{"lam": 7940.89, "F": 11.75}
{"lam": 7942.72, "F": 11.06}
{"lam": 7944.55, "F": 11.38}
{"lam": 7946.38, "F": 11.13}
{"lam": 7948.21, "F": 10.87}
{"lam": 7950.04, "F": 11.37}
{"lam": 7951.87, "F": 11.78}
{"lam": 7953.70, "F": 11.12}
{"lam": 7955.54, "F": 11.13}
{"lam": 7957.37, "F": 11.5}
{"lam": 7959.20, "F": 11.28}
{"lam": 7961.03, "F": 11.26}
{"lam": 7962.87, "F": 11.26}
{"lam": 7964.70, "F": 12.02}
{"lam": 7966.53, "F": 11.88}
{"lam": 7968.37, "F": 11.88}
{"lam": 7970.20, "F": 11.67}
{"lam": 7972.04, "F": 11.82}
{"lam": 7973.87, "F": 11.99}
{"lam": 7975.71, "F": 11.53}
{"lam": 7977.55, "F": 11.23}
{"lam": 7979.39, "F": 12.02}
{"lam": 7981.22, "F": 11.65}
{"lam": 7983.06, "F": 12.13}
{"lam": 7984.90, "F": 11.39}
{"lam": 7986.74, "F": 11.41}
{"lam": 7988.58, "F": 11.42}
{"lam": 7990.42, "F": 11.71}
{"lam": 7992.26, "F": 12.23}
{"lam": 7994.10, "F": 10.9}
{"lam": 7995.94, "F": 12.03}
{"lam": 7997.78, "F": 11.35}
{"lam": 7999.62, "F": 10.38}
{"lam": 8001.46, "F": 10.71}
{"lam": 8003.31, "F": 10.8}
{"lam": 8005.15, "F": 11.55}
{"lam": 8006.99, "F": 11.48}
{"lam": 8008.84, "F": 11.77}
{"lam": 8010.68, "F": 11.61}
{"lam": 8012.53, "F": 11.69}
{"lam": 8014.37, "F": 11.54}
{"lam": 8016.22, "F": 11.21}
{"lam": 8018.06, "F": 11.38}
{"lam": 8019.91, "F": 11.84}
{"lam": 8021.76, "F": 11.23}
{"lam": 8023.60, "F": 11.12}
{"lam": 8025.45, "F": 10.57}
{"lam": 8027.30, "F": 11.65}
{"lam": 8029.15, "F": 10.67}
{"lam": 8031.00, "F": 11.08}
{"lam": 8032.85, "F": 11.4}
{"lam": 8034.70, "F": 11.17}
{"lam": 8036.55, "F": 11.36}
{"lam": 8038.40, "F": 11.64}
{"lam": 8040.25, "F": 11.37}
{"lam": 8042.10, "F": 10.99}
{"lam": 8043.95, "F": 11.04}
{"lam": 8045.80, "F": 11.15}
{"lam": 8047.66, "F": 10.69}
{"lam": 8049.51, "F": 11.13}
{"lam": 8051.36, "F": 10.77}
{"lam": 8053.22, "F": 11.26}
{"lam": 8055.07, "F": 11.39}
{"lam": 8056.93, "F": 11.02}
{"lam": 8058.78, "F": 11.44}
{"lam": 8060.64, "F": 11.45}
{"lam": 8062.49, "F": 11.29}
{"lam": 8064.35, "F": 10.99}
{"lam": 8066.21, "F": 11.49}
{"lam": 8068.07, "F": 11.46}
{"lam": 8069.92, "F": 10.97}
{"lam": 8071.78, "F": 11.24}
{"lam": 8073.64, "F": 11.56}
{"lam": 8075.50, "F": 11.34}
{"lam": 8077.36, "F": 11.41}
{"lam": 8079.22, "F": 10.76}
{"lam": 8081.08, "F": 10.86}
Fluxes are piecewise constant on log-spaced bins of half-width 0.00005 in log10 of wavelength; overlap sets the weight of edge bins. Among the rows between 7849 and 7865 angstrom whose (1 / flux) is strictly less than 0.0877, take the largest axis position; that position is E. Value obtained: 7864.47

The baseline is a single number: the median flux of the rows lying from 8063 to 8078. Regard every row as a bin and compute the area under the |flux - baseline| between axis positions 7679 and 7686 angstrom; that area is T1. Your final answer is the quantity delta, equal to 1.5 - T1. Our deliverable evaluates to -2.8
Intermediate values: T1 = 4.3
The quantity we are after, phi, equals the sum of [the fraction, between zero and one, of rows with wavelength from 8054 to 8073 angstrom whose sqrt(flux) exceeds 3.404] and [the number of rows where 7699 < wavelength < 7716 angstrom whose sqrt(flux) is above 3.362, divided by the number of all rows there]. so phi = 0.90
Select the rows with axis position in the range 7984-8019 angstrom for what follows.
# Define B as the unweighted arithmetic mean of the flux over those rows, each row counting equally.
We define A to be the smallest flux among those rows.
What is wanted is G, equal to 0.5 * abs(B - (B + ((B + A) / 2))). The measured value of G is 5.44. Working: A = 10.38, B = 11.4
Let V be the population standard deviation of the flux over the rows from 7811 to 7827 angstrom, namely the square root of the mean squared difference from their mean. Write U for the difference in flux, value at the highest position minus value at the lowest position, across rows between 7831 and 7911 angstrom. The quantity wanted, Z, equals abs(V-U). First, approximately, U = -0.2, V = 0.48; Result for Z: 0.64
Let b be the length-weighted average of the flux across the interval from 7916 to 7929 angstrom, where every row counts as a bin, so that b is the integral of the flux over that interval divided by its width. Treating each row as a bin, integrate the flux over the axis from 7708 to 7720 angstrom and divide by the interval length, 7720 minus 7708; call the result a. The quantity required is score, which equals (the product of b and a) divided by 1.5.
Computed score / 89.7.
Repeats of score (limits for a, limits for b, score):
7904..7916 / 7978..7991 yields 89.7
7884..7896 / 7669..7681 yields 93.0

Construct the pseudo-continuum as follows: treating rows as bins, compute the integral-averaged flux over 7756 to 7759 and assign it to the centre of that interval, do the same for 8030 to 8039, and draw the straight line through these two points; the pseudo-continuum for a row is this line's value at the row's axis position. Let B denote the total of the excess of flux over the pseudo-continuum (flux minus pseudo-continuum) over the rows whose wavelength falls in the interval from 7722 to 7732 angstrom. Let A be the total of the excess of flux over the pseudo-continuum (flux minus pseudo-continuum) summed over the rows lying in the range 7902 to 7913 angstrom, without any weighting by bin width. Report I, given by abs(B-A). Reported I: 2.5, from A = 1.4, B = 4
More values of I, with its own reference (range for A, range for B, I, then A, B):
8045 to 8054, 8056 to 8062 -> 1.5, -1.6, 0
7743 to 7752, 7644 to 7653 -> 3.3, -0.2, 3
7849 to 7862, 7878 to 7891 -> 1.1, 2.8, 2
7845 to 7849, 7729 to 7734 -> 1.5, 0.1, 2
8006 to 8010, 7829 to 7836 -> 0.4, 0.6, 0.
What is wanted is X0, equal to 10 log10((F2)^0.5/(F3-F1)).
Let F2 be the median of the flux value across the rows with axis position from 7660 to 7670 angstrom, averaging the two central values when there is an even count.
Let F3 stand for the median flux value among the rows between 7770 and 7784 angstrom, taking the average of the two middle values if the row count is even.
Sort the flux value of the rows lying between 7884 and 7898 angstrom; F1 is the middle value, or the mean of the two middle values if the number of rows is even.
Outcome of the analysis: 17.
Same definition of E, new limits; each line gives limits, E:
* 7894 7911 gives 7909.87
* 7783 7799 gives 7797.75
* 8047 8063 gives 8060.64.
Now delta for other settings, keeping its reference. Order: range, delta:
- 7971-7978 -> -1.0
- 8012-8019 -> 0.4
